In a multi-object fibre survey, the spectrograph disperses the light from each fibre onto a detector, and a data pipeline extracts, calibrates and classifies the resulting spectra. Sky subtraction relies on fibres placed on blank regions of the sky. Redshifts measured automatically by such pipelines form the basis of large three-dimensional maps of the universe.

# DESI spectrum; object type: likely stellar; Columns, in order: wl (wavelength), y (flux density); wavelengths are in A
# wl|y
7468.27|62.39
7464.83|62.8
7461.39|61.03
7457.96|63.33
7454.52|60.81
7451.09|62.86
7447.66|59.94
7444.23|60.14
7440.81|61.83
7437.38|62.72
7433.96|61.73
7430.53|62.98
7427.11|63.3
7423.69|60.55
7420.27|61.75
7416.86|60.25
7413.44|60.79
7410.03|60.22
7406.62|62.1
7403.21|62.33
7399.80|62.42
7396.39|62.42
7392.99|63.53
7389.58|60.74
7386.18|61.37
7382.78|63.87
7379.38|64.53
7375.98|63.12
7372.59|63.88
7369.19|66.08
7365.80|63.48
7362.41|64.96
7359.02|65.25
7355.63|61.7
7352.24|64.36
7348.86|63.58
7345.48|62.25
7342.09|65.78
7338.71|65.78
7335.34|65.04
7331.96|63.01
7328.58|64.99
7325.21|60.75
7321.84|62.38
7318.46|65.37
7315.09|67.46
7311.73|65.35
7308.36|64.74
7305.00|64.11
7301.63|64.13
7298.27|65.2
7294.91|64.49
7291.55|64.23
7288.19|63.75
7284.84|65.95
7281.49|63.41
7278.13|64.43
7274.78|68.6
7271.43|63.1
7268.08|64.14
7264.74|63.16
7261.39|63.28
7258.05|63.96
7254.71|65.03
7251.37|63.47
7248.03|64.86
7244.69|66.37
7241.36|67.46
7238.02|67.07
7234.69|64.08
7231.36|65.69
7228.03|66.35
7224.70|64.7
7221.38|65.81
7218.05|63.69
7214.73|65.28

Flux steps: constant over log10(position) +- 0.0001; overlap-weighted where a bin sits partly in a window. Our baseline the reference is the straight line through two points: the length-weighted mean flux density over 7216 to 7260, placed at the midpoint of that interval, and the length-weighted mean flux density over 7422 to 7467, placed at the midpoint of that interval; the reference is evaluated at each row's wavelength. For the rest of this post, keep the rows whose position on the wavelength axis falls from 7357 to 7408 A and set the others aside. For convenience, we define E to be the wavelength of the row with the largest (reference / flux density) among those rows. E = 7389.58 A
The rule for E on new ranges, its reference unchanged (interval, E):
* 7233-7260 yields 7251.37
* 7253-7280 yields 7264.74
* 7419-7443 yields 7423.69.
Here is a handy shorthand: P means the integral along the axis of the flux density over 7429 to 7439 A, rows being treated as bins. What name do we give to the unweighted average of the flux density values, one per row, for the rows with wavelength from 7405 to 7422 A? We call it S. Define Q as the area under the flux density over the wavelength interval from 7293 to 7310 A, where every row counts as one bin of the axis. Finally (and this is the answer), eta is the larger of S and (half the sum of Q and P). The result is 861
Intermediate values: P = 624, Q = 1097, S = 61.0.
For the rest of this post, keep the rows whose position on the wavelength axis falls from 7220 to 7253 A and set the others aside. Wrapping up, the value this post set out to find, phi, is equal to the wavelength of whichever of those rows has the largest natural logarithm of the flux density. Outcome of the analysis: 7241.36 A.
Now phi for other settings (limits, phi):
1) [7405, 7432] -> 7427.11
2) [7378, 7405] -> 7379.38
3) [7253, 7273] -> 7254.71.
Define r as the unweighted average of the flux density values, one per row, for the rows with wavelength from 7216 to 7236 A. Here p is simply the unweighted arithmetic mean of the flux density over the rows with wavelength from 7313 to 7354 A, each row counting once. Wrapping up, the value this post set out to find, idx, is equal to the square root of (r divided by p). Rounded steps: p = 64.2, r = 65.1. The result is 1.01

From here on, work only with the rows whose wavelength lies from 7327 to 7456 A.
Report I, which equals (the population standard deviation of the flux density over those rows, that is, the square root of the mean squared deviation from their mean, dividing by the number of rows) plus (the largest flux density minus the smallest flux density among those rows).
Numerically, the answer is 7.9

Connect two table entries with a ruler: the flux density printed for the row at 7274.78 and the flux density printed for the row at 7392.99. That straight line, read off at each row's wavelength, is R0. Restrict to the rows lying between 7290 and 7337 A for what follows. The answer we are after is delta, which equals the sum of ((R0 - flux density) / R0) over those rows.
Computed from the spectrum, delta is 0.5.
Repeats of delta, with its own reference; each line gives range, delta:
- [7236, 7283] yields 0.9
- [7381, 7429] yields 0.3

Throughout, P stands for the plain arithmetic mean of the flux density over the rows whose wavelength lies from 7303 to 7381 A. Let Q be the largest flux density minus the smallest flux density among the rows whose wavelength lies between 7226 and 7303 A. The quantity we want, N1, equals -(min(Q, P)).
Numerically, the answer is -5.5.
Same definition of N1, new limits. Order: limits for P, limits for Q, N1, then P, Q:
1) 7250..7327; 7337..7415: -5.9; 64.4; 5.9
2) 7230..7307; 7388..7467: -3.6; 64.8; 3.6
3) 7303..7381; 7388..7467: -3.6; 64.3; 3.6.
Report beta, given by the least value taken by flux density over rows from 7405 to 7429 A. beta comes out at 60.22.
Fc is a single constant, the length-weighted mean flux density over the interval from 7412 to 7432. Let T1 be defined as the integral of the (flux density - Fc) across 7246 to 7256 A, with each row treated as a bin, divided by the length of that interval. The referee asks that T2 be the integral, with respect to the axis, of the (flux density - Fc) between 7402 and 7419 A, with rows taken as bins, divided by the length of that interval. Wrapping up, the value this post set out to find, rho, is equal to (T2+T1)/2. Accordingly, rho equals 1.2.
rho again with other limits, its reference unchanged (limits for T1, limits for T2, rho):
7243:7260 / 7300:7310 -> 2.9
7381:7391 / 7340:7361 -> 1.4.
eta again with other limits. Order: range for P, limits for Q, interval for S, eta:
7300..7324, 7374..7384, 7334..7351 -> 1096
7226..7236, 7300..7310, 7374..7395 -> 648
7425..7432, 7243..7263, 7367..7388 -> 866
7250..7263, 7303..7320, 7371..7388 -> 972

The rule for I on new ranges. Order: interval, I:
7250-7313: 6.7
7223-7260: 5.2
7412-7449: 4.5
